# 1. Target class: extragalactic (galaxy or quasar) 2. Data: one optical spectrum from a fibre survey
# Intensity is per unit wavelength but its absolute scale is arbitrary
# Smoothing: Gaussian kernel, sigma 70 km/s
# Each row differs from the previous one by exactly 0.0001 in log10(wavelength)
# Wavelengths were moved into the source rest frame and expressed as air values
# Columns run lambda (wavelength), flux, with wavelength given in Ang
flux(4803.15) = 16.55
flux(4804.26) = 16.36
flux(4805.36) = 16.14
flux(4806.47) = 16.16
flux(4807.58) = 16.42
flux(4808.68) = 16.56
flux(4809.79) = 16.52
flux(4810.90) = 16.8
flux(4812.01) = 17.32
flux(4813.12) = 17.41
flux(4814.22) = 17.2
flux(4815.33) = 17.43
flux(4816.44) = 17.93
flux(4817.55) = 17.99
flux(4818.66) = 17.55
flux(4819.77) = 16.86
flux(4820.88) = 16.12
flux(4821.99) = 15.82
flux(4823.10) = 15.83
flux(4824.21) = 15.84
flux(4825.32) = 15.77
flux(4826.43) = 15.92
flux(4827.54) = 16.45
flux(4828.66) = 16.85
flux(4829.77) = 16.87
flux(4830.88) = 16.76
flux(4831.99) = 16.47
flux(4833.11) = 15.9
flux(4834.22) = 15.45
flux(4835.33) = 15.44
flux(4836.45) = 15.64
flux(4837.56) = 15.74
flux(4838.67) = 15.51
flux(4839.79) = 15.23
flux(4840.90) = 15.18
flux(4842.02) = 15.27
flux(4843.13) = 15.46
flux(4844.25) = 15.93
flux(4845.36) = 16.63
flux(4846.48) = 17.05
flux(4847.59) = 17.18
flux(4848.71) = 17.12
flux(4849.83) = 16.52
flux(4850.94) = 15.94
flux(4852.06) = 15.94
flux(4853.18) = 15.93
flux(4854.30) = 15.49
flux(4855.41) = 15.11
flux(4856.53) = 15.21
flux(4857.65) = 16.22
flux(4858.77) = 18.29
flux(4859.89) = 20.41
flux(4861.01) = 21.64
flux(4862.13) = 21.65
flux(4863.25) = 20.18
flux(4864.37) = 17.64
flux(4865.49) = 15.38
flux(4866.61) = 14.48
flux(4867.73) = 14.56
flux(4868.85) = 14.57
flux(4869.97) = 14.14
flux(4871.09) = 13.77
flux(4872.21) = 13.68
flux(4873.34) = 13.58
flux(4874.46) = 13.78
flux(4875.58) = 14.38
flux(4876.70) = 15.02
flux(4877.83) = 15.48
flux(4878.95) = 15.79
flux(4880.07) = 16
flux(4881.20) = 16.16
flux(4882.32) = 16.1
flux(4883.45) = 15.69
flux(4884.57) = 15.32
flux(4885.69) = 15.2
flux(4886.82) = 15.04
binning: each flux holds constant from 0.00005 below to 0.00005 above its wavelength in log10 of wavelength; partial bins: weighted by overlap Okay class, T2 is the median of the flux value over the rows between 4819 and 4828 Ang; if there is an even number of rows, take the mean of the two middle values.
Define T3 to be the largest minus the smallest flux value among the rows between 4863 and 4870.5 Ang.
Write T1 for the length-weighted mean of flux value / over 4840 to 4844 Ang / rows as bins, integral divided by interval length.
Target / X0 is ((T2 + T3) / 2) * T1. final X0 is 168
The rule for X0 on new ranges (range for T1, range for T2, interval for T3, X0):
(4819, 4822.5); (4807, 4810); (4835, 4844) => 140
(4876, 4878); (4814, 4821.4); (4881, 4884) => 135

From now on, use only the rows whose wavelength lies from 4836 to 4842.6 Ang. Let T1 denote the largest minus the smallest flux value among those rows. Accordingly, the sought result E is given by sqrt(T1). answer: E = 0.7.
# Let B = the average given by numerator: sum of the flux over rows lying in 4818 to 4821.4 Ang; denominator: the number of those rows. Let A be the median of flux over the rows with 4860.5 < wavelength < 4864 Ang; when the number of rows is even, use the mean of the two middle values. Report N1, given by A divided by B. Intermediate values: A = 21.6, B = 16.8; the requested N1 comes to 1.28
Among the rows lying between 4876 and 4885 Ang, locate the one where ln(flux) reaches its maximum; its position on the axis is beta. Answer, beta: 4881.20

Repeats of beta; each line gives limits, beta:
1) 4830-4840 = 4830.88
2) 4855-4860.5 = 4859.89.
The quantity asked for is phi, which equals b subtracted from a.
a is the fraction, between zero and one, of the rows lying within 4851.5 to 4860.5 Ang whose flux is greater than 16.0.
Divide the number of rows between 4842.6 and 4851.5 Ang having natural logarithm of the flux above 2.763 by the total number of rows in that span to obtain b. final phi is -0.50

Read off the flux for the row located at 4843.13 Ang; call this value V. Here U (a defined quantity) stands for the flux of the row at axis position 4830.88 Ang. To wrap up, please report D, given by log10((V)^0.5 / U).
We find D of -0.63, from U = 16.76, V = 15.46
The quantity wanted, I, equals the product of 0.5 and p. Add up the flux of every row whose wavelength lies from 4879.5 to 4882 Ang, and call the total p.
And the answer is 16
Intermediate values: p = 32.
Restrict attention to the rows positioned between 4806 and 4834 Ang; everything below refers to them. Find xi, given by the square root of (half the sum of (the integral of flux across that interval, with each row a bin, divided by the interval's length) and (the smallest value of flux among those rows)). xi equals 4.03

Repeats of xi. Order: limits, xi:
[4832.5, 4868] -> 3.94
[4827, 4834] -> 4.02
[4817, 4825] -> 4.02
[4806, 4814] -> 4.06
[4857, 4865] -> 4.22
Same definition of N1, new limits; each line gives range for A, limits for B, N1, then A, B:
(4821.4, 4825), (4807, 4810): 0.96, 15.8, 16.5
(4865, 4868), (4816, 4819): 0.82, 14.6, 17.8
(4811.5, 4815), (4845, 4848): 1.02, 17.3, 17.0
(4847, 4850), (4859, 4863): 0.81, 17.1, 21.2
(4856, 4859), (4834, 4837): 1.05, 16.2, 15.5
